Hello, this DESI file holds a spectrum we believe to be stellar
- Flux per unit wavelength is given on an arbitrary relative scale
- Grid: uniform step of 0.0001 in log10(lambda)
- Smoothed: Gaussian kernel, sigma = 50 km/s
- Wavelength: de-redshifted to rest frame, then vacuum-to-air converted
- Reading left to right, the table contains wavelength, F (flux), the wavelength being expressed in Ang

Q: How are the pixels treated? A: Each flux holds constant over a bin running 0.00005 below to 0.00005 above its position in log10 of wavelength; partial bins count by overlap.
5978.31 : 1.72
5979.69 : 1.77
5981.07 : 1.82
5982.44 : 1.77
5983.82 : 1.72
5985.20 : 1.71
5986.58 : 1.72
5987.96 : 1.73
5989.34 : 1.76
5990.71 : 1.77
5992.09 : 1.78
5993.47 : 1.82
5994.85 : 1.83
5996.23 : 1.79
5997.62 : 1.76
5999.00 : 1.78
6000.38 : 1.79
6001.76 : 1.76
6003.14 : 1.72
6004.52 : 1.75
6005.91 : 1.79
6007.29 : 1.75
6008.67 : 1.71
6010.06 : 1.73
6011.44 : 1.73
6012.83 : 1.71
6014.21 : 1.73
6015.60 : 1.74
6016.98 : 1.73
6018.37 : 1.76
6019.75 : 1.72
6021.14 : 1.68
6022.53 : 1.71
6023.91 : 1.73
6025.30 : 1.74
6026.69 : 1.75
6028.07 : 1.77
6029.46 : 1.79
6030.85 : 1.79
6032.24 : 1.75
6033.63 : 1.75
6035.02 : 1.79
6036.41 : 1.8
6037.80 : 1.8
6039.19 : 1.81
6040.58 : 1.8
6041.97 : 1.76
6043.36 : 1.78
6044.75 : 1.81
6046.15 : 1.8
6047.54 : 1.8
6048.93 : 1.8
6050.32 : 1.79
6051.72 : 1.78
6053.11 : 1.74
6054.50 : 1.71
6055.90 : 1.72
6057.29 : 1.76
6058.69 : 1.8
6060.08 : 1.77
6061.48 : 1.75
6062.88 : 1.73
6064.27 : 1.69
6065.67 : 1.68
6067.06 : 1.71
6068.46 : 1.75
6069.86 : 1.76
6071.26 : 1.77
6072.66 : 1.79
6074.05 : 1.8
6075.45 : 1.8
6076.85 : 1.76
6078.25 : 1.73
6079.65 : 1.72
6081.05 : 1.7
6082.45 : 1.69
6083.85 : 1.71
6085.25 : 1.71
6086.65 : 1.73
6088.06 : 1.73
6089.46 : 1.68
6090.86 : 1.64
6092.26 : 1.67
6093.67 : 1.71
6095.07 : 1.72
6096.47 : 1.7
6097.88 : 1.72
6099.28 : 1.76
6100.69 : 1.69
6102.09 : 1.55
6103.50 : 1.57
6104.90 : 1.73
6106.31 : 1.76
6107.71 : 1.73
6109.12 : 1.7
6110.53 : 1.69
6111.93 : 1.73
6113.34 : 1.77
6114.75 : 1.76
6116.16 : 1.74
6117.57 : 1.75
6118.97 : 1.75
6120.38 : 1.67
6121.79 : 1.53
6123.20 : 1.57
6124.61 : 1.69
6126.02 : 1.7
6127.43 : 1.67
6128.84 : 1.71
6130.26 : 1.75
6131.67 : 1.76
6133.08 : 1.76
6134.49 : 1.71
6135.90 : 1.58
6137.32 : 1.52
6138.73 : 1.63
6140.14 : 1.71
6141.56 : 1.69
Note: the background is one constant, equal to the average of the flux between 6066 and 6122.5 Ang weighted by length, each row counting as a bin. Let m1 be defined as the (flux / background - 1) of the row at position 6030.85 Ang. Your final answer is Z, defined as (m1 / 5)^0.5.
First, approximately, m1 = 0.044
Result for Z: 0.094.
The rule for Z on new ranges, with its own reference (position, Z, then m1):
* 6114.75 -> 0.073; 0.027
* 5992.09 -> 0.088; 0.038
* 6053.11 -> 0.055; 0.015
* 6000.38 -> 0.094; 0.044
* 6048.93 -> 0.100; 0.050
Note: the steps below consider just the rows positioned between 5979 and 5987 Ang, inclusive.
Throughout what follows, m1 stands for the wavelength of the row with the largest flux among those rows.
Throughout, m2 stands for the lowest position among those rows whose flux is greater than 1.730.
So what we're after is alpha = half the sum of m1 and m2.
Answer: 5980.4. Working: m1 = 5981.07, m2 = 5979.69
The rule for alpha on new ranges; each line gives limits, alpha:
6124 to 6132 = 6131.0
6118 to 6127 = 6119.0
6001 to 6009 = 6003.8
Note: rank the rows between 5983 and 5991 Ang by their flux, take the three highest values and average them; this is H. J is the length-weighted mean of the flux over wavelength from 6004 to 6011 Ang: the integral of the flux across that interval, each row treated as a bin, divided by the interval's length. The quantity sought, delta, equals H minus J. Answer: 0.009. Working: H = 1.753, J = 1.74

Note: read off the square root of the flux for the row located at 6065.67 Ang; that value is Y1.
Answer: 1.30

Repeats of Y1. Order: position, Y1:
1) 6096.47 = 1.30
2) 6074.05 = 1.34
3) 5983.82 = 1.31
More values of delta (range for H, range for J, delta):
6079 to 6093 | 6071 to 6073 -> -0.052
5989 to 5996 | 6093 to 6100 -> 0.088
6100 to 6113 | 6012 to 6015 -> 0.022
